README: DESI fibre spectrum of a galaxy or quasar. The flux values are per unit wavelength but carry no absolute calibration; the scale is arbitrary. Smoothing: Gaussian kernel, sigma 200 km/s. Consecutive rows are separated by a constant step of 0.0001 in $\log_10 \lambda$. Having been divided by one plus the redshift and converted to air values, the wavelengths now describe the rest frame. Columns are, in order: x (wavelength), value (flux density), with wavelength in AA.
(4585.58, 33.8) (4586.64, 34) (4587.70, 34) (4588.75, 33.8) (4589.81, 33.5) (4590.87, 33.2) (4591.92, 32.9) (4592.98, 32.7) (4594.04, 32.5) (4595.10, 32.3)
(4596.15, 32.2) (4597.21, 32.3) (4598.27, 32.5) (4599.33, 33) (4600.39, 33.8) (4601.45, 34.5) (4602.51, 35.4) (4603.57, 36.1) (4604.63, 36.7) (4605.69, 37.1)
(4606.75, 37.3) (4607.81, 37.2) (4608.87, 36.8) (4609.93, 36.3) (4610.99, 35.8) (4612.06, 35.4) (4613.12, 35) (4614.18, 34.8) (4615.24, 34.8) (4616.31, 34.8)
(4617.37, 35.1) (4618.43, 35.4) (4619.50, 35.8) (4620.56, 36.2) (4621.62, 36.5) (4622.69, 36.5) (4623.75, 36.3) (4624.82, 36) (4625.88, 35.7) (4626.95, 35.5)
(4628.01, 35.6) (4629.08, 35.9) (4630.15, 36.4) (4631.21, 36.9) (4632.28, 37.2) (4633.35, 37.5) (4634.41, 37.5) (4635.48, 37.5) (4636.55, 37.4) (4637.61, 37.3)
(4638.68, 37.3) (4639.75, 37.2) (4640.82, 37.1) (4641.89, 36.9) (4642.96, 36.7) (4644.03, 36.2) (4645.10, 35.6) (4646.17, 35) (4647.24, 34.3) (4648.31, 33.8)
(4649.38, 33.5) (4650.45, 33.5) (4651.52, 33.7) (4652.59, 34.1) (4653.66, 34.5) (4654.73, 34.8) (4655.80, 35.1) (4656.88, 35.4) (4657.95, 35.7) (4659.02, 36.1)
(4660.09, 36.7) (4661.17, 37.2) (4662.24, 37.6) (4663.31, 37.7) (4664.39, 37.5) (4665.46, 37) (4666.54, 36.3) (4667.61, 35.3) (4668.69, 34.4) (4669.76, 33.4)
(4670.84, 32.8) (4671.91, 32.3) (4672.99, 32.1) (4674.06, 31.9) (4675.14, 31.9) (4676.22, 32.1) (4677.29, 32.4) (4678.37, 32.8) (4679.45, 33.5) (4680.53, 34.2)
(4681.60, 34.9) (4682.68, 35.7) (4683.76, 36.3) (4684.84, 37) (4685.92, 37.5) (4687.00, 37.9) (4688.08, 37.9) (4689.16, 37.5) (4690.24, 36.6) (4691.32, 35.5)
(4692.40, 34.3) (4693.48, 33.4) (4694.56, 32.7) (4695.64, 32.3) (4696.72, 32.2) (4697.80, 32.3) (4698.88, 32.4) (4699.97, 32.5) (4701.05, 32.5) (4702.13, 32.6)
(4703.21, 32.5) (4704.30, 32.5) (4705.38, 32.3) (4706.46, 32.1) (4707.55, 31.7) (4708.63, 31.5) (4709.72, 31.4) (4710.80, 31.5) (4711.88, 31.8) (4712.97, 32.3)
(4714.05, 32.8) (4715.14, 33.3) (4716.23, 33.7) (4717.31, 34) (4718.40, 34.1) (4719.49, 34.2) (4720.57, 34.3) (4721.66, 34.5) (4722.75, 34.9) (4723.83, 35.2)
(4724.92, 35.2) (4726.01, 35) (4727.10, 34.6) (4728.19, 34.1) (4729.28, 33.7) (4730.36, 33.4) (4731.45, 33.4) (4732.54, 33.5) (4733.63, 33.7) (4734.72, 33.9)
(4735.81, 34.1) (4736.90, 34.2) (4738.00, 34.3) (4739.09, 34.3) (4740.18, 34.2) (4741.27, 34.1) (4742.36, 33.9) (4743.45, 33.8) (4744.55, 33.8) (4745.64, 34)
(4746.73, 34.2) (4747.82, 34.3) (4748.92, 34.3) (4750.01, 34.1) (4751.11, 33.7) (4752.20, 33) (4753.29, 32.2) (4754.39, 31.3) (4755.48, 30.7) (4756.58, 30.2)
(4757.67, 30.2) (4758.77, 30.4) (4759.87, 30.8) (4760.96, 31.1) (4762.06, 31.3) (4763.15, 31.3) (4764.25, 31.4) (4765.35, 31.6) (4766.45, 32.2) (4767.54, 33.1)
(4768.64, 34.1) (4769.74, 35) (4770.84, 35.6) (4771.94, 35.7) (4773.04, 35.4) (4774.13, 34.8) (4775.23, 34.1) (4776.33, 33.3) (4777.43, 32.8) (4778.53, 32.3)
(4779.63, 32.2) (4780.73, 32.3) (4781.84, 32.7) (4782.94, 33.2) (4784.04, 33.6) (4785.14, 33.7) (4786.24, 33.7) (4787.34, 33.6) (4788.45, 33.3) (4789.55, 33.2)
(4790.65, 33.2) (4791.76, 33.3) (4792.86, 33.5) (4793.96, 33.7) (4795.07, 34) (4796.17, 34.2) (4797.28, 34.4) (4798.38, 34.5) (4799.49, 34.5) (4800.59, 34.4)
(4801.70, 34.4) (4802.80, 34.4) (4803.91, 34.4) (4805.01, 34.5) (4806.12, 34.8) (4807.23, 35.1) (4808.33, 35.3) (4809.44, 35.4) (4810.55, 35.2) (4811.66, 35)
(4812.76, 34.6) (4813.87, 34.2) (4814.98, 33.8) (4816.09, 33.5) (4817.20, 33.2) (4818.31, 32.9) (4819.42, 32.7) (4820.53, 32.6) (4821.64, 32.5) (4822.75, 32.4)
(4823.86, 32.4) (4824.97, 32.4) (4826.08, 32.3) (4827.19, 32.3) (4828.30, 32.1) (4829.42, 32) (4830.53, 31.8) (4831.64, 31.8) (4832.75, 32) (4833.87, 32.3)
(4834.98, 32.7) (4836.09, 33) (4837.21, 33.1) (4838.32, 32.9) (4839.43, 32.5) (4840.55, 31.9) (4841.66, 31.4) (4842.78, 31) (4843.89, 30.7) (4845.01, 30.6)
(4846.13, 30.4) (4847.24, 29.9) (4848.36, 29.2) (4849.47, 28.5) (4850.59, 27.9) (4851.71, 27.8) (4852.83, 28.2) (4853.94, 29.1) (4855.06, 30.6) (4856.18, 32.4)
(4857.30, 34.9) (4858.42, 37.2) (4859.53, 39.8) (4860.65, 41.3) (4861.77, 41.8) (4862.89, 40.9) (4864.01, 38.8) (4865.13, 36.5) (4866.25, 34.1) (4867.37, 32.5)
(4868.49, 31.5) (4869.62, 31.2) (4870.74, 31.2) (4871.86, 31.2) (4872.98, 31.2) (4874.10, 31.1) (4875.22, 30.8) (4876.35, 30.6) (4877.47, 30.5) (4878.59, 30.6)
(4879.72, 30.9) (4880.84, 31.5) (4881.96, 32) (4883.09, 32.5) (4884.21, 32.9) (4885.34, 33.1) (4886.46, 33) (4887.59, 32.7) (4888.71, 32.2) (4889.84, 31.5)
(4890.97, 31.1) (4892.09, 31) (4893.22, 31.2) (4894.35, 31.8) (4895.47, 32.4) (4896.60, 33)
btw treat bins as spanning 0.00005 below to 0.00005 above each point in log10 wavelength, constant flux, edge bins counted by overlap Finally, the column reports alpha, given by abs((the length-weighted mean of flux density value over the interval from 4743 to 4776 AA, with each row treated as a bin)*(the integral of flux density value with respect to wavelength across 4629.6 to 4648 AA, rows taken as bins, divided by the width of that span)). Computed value 1207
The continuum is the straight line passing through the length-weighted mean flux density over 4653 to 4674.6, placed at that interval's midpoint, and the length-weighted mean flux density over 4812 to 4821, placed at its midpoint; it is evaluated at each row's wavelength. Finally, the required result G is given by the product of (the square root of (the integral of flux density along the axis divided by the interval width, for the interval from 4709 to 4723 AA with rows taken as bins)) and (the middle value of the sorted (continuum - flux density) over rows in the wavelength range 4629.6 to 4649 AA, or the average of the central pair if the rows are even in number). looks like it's -9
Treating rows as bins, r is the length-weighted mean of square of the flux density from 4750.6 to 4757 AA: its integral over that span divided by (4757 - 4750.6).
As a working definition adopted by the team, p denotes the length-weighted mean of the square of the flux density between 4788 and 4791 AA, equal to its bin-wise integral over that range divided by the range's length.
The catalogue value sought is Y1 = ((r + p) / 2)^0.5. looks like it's 32.6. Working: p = 1107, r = 1018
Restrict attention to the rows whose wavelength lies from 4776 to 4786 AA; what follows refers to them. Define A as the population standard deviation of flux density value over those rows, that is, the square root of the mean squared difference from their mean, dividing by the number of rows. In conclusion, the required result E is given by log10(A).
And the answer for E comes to -0.27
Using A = 0.54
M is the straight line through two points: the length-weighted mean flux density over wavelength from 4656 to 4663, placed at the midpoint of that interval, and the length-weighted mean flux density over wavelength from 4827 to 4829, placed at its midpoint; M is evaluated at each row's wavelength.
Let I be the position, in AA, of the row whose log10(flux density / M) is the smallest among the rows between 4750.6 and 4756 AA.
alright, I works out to 4755.48 AA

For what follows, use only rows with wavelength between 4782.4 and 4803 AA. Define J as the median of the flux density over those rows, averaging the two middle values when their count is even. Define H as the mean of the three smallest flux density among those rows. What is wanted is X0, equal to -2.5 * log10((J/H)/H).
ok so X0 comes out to 3.79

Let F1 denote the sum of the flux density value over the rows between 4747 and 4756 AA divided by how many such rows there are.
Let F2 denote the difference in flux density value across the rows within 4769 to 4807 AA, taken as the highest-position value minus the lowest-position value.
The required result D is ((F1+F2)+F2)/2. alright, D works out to 16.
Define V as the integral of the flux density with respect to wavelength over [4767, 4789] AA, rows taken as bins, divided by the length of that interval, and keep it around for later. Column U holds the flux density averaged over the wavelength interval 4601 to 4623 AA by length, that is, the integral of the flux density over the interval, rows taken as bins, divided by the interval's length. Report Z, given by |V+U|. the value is 69.6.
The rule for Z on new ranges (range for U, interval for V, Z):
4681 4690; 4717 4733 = 71.1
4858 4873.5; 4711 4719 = 68.7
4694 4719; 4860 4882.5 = 66.0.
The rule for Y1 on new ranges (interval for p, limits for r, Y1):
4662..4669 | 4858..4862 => 38.4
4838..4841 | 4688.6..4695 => 33.8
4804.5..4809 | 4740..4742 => 34.5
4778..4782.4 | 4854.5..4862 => 34.7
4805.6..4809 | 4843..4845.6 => 33.0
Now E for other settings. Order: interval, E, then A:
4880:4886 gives -0.23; 0.59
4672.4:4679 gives -0.50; 0.32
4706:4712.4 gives -0.63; 0.24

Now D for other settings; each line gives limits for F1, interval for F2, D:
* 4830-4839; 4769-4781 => 14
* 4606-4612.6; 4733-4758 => 15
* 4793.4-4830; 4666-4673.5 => 13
